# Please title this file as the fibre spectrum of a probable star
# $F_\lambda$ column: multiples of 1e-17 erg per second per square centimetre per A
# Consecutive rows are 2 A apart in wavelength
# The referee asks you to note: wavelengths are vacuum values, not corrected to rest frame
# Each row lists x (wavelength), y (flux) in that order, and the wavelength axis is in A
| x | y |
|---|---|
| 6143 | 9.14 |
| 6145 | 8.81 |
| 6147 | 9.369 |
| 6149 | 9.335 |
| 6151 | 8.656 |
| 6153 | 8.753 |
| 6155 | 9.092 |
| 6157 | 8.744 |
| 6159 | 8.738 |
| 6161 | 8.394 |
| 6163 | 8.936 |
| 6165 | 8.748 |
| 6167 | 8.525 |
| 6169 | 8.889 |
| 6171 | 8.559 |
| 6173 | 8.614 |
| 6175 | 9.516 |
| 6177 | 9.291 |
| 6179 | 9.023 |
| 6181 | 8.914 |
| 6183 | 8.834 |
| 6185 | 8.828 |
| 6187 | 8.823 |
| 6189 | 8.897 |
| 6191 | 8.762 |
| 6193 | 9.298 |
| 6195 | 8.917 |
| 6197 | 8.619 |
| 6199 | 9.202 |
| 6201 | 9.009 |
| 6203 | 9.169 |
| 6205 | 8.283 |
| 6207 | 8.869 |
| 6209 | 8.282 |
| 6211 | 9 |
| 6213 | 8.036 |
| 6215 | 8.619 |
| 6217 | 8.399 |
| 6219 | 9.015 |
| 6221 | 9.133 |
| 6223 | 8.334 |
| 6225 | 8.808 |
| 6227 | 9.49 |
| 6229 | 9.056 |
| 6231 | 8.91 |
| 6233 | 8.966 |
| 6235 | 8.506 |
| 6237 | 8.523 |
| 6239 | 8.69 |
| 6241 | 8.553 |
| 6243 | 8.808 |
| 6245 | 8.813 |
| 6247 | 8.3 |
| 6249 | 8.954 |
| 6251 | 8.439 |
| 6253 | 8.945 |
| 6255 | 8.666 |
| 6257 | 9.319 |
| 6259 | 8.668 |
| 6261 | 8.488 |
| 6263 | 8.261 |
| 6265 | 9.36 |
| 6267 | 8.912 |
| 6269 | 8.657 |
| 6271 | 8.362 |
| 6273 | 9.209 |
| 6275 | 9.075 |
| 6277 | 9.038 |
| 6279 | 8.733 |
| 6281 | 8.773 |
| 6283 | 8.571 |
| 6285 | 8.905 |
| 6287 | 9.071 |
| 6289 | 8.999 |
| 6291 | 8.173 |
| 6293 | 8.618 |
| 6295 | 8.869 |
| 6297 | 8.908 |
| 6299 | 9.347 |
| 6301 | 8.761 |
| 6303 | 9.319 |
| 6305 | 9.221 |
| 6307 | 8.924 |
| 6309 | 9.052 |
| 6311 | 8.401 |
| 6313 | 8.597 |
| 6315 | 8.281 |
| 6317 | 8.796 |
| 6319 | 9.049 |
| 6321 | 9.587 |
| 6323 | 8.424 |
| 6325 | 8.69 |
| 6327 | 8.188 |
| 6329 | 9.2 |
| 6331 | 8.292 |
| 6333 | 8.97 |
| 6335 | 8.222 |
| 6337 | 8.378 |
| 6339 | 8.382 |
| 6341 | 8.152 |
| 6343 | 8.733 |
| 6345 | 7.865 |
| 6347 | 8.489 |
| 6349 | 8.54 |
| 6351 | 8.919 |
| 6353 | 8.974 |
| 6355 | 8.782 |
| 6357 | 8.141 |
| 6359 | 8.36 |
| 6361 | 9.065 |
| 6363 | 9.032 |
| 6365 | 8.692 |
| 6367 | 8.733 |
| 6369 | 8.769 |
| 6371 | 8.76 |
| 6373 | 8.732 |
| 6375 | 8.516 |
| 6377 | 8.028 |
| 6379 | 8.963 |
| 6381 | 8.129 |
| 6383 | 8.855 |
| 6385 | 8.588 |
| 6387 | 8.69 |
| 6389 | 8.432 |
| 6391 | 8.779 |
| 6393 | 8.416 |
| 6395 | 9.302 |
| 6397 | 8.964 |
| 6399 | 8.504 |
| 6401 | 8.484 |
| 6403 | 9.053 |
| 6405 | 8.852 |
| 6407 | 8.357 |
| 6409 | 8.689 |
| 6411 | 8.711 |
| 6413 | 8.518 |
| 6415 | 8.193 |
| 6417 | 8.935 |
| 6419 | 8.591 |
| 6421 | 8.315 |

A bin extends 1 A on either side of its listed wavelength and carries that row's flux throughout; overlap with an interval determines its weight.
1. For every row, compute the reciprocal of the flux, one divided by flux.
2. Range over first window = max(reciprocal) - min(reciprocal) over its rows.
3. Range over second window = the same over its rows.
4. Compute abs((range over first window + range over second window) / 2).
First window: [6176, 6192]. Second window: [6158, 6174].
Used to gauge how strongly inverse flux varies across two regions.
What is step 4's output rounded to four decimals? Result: 0.0069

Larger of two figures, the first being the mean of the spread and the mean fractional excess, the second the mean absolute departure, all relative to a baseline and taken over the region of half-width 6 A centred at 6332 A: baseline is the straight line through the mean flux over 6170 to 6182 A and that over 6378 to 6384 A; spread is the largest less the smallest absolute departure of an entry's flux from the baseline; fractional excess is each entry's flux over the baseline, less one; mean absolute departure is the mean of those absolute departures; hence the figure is 0.424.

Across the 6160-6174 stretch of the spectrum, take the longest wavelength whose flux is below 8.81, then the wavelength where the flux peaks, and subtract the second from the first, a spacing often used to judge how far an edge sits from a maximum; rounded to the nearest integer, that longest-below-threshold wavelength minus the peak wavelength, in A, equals 10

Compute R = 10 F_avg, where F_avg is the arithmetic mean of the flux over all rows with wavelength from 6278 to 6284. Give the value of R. 86.9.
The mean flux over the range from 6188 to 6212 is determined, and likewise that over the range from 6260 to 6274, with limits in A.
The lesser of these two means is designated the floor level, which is 8.75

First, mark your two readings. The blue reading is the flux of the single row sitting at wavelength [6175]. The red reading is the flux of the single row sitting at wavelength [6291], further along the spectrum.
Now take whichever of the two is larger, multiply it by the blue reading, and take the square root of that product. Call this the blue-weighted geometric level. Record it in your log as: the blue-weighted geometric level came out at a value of 9.5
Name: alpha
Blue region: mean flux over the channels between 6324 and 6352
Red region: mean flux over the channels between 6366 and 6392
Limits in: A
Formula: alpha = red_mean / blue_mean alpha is 1.01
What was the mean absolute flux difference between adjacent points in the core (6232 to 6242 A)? 0.20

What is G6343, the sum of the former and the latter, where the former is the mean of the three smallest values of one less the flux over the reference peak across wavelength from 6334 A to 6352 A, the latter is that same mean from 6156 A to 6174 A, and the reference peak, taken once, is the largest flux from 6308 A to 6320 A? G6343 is 0.06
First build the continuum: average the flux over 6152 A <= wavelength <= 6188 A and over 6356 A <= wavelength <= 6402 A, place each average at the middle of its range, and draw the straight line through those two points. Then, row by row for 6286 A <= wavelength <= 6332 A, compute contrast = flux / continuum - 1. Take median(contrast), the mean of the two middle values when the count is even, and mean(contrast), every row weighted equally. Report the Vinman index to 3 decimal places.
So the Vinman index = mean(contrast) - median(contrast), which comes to -0.005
